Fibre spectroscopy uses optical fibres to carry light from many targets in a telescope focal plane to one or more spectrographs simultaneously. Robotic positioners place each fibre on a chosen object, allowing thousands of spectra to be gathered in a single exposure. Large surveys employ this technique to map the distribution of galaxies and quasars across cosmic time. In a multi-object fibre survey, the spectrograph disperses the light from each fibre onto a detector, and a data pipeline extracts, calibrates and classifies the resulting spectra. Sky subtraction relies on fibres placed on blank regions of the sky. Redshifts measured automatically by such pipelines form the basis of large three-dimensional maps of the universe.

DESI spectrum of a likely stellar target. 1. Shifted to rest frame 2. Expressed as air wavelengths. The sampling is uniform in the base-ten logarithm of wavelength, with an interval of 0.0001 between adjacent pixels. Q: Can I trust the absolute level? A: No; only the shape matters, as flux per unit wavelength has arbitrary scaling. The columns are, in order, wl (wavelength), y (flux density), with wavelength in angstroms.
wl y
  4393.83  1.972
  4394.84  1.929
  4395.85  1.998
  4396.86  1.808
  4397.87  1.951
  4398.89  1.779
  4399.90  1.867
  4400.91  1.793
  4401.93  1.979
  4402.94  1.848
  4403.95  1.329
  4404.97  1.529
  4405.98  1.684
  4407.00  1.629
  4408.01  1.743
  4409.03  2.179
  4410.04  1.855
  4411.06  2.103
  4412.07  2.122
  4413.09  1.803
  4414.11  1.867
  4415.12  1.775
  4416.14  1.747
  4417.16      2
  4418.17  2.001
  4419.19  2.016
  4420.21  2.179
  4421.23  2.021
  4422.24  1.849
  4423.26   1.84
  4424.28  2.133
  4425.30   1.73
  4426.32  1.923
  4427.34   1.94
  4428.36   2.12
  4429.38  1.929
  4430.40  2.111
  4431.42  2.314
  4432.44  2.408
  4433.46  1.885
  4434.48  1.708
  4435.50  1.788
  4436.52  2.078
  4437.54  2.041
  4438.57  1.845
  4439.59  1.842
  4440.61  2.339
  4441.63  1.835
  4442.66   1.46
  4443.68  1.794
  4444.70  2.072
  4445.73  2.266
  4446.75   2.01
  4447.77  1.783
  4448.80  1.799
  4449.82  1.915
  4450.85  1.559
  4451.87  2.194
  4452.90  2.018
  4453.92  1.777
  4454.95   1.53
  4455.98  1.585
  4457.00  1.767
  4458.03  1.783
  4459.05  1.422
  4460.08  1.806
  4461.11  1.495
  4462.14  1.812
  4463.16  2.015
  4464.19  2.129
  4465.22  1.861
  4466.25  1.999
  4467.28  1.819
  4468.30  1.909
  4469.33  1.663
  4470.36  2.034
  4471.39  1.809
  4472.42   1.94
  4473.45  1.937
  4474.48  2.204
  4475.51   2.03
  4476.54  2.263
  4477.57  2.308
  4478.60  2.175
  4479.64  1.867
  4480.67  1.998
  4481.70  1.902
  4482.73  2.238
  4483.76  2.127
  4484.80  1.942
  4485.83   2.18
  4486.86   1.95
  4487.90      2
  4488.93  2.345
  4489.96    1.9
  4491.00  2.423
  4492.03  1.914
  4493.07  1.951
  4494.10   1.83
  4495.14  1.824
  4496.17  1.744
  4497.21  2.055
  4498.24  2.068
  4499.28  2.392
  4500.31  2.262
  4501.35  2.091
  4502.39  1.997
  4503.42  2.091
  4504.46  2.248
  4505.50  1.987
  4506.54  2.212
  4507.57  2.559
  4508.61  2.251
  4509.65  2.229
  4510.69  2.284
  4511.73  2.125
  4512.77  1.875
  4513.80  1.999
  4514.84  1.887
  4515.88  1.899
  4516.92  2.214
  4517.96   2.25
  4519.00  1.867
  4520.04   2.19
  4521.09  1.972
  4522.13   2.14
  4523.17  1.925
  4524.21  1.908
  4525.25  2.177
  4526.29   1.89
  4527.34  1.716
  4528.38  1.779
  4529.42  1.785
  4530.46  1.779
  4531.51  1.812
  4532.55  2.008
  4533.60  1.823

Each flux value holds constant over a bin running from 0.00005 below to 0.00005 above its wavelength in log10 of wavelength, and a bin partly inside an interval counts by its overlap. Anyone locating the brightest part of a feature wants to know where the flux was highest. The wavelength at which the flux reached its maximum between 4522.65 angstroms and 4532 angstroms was 4525.25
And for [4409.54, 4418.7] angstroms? 4412.07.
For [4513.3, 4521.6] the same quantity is 4517.96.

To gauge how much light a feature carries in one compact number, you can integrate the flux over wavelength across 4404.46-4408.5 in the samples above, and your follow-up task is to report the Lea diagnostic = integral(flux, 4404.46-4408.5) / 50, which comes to 0.13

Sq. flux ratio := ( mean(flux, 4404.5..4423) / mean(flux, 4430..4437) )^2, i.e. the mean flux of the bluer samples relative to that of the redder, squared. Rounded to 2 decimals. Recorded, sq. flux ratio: 0.86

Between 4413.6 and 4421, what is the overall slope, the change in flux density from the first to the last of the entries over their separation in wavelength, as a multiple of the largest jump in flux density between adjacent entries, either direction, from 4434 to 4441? 0.10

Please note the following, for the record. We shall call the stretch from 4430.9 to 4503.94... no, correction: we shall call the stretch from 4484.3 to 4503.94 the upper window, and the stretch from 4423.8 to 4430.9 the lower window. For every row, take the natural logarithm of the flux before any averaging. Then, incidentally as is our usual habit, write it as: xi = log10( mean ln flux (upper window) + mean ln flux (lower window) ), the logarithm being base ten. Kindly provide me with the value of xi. 0.145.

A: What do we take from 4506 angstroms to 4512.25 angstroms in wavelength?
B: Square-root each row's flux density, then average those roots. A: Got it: 1.51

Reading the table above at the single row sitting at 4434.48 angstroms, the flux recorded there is 1.708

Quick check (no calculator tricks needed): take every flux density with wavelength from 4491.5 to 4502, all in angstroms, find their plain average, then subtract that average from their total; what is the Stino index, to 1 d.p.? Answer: 18.1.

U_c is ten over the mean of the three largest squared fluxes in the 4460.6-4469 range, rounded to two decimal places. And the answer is 2.38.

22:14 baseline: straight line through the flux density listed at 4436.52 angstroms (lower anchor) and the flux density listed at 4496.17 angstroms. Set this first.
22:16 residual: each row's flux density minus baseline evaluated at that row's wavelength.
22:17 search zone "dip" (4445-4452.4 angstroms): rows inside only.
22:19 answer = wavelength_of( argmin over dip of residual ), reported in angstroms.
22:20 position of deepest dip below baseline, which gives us 4450.85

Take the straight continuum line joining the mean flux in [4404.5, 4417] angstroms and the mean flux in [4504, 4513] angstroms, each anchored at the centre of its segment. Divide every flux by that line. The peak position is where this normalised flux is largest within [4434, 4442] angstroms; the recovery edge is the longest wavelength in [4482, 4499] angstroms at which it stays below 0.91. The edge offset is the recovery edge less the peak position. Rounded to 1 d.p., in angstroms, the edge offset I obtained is 55.6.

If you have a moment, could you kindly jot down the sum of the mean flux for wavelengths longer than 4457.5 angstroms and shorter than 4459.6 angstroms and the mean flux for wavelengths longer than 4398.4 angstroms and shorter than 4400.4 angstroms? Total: 3.43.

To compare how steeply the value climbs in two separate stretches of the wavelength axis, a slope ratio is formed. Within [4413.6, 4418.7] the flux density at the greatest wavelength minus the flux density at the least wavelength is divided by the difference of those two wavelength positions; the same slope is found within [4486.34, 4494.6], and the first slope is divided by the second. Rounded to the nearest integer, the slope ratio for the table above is -2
